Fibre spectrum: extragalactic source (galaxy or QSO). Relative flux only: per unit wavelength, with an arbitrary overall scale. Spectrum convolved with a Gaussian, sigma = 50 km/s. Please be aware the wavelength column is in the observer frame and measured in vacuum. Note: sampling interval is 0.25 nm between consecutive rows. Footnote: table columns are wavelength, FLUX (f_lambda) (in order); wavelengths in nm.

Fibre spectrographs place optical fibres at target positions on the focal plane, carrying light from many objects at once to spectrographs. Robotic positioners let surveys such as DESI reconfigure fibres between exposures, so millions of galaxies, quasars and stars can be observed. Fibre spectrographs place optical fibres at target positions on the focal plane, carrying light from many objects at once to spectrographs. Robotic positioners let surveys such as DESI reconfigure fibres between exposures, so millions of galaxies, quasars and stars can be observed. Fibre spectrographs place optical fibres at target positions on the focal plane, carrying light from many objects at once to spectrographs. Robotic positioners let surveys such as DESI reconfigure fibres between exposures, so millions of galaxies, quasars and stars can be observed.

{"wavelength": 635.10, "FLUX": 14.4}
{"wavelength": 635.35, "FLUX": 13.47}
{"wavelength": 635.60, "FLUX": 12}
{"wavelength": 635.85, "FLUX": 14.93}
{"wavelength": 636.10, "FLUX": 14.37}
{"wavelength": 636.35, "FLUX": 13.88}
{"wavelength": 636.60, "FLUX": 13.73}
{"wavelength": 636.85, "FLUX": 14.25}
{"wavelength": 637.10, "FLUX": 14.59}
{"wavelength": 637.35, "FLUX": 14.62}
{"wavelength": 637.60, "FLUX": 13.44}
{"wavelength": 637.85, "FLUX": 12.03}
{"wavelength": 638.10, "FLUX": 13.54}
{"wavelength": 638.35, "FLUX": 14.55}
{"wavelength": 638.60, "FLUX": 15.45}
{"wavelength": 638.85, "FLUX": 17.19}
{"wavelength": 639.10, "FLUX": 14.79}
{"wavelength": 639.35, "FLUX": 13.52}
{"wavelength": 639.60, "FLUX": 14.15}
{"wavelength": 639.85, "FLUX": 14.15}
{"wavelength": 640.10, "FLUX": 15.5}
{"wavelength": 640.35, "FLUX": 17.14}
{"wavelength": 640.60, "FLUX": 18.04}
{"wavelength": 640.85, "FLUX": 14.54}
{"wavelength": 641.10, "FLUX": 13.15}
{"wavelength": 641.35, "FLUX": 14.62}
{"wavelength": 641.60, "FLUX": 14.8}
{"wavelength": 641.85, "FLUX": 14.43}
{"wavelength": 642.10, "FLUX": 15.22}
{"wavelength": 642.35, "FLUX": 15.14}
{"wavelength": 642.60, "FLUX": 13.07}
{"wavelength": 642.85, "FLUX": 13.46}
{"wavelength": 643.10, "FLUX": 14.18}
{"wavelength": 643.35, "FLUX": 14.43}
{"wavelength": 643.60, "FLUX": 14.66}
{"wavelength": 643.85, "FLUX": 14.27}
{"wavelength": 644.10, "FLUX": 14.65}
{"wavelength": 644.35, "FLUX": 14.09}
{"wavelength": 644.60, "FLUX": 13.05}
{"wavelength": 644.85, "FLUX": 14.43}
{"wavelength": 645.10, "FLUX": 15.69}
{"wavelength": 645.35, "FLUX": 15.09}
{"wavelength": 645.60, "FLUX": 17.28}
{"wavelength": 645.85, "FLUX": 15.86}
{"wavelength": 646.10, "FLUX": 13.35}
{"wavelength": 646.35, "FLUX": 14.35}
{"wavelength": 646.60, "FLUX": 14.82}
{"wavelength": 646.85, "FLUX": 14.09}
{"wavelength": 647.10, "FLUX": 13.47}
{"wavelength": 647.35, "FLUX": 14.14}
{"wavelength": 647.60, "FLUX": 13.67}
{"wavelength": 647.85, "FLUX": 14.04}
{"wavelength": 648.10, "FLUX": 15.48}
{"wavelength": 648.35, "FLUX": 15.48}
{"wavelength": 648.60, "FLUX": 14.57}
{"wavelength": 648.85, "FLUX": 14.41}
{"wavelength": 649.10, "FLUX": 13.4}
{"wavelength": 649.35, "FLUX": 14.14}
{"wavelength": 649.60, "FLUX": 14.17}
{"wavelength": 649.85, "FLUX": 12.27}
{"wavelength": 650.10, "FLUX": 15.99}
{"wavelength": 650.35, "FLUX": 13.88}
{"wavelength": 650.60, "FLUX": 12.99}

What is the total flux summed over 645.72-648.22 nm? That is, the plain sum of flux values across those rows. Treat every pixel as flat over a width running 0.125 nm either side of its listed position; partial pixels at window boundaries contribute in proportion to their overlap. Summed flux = 143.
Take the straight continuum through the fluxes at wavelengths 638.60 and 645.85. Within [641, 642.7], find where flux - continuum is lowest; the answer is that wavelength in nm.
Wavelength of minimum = 642.60 nm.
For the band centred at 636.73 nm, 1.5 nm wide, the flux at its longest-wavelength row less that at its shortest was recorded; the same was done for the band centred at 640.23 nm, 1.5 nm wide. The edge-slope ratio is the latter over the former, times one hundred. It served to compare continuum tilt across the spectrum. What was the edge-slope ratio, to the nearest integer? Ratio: 156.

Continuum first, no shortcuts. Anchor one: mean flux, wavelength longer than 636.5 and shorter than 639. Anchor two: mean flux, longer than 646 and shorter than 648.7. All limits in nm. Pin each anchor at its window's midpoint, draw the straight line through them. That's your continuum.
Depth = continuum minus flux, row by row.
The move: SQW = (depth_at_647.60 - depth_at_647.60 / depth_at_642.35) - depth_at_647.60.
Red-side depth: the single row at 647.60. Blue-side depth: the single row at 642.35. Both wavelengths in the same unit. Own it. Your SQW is 1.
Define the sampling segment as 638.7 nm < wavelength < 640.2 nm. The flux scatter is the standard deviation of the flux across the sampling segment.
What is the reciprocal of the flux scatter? 0.8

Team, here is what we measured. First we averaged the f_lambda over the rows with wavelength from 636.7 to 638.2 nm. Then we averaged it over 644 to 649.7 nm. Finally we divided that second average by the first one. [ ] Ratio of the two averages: 1.06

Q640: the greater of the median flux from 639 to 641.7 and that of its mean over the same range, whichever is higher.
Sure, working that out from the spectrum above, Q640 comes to 14.9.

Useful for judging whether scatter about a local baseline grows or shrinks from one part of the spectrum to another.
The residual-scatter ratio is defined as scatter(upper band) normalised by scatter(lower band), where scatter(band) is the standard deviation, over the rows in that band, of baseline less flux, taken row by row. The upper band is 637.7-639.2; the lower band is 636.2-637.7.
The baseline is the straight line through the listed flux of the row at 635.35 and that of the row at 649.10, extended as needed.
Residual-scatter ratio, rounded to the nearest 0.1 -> 3.6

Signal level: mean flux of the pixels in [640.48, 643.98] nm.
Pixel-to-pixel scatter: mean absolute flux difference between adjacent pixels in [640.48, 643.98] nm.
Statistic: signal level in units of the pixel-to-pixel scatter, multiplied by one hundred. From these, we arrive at 1601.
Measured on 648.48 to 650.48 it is 1021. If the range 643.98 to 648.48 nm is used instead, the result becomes 1485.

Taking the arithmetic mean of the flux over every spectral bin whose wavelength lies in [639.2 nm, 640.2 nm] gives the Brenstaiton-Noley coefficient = 14.3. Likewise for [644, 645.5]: 14.5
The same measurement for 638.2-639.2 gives 15.5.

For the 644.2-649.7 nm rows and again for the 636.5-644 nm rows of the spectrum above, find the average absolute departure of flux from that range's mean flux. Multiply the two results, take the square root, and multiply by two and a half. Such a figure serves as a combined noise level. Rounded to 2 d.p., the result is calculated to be 1.98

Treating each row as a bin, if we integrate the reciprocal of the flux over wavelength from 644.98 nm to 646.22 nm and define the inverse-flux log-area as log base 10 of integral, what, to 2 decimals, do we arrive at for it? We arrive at -1.09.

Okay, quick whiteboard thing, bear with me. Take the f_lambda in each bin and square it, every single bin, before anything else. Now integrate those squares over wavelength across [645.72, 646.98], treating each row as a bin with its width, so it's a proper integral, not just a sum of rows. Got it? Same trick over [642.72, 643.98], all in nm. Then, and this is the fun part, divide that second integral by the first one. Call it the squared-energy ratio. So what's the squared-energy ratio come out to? 0.96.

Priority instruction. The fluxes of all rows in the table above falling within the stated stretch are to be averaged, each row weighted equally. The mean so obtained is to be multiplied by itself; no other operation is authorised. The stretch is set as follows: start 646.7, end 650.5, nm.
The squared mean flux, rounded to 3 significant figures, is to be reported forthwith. 202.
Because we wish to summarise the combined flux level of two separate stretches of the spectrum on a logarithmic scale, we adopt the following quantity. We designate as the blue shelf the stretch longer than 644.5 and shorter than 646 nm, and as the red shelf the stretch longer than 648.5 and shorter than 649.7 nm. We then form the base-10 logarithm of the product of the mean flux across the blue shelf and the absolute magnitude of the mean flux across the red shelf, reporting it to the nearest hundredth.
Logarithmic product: 2.33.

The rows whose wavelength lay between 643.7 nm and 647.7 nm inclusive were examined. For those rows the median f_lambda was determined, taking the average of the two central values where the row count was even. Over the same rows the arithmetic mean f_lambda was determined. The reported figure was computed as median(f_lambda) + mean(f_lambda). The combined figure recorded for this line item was 28.8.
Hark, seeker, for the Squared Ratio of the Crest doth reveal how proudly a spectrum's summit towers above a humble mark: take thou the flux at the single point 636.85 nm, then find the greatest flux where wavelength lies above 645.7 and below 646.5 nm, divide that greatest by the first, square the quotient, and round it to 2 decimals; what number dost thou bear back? 1.24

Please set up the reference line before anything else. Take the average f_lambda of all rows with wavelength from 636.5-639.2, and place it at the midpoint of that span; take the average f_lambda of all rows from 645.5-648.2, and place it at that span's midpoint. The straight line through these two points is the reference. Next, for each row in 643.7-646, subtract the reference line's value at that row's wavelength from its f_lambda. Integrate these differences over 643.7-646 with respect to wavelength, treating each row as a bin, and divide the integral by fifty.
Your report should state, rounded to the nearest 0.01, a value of 0.02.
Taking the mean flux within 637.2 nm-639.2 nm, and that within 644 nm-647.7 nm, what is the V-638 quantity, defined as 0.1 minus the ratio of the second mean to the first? -0.91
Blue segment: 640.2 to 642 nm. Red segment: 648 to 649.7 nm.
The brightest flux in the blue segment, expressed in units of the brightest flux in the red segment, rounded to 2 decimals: 1.17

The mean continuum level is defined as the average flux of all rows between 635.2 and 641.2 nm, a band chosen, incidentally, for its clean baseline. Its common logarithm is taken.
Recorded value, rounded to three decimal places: 1.160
